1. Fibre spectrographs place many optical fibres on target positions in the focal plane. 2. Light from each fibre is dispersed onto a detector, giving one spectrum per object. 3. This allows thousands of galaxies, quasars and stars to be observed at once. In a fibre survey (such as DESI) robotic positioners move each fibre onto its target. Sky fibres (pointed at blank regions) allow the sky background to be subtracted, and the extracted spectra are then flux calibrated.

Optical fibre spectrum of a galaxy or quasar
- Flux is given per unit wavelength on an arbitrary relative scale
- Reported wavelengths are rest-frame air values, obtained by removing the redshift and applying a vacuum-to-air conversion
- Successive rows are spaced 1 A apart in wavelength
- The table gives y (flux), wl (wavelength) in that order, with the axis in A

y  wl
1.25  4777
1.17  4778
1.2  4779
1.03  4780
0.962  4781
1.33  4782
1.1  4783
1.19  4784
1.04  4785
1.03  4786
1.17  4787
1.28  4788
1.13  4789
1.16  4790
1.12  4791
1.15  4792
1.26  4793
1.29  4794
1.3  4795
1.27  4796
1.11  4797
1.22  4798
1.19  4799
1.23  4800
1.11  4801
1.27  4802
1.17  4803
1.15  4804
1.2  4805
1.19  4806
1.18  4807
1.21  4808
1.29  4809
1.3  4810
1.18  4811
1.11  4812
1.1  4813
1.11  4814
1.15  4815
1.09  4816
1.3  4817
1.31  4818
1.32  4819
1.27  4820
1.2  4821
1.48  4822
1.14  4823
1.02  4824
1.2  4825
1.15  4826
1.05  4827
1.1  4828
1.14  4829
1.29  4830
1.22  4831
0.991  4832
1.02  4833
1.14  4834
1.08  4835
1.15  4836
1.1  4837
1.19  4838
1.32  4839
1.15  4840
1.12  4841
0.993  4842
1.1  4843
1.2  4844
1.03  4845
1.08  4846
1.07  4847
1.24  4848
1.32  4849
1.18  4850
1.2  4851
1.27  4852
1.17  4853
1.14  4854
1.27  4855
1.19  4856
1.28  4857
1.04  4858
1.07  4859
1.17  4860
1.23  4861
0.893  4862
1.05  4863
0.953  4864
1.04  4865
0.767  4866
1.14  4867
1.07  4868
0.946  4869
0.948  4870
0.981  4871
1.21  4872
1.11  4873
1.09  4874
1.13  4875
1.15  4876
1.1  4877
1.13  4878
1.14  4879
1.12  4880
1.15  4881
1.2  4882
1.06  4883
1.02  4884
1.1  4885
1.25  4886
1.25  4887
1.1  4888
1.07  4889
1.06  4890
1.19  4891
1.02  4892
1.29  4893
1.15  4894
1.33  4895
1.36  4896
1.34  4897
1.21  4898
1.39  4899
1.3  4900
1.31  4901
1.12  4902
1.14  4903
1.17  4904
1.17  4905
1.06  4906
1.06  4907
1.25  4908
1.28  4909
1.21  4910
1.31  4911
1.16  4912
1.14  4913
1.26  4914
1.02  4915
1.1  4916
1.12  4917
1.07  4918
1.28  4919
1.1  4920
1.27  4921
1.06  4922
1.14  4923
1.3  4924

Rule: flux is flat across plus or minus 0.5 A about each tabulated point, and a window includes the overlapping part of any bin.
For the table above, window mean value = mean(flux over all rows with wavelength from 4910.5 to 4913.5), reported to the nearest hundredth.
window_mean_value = 1.20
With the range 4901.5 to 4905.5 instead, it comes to 1.15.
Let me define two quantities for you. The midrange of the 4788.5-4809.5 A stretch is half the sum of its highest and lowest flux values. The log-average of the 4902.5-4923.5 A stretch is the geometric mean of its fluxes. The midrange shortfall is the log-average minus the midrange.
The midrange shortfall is -0.05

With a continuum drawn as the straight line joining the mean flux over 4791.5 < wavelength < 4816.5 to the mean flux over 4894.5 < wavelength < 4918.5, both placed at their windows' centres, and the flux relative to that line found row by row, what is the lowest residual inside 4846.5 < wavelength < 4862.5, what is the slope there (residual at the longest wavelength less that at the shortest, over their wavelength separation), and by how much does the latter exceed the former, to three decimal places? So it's 0.294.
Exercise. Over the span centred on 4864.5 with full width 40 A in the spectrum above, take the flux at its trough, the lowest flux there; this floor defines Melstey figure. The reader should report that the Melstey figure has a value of 0.767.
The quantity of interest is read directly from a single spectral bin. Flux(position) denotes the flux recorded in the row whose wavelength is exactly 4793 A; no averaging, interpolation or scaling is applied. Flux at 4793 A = 1.26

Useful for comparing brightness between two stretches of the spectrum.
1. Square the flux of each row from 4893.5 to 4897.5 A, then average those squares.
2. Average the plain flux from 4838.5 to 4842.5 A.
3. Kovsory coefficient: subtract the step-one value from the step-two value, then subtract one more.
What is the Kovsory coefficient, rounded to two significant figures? -1.5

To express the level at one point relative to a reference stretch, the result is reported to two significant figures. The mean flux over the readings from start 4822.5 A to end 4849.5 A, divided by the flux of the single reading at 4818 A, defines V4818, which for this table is 0.87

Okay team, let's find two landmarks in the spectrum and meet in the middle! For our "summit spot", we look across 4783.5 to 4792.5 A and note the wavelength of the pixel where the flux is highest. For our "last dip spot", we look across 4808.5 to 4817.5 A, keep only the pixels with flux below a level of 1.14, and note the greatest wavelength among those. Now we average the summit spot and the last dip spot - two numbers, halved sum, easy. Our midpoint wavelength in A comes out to 4802.0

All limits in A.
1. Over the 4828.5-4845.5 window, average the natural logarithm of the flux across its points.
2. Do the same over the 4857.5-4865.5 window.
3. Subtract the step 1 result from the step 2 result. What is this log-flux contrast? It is -0.07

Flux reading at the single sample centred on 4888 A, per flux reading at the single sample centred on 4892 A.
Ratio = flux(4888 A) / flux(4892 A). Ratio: 1.08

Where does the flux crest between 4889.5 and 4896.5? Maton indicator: 4896 A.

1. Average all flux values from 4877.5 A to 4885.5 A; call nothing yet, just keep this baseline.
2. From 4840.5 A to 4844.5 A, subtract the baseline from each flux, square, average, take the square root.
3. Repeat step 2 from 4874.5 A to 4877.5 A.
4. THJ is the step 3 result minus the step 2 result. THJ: -0.05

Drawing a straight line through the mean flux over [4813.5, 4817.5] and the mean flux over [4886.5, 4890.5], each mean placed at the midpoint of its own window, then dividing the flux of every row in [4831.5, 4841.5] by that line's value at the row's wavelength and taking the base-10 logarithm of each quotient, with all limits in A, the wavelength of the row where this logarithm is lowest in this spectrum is 4832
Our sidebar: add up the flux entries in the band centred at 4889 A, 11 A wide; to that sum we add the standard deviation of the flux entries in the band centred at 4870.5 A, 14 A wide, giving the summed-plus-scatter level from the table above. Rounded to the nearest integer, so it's 13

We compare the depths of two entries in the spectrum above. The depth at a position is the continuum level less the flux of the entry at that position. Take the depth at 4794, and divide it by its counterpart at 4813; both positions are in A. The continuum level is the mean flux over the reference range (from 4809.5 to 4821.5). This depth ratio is -0.84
